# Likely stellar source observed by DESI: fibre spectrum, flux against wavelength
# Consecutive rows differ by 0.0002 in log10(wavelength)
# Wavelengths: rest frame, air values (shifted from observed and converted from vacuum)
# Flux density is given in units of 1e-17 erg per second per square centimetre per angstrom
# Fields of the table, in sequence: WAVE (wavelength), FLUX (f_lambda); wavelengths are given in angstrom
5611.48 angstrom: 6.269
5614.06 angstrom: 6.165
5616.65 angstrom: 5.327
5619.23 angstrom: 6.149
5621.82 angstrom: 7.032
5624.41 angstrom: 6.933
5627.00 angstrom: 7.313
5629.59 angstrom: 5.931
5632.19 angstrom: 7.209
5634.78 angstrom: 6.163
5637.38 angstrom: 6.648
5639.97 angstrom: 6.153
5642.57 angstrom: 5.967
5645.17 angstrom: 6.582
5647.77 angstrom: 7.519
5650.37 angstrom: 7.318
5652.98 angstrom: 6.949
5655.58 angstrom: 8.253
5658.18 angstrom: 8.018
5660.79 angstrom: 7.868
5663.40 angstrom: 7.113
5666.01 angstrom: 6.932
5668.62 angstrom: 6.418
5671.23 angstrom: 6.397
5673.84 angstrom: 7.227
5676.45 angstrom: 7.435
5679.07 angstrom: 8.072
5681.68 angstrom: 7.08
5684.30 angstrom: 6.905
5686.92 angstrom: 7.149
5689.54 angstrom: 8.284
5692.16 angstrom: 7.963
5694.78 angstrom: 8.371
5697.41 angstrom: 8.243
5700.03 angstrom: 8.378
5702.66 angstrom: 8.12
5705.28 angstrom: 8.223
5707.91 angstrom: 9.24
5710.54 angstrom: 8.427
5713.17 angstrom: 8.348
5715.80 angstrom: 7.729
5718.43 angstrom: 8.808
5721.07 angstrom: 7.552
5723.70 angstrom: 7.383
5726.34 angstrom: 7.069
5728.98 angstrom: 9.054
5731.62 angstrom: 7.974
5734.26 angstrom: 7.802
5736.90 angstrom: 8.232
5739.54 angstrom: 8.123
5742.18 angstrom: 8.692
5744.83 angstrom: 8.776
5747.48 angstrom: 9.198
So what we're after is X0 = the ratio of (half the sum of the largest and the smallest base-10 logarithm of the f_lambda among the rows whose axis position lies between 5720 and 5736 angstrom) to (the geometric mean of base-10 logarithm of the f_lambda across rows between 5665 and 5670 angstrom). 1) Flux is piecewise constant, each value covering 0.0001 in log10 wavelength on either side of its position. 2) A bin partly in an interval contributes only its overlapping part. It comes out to 1.10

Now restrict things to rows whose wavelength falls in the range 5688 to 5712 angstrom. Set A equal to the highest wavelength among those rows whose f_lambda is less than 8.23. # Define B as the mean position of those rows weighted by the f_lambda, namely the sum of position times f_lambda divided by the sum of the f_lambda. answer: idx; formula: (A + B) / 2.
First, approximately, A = 5705.28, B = 5700.2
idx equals 5702.7 angstrom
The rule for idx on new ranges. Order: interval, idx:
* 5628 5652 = 5645.3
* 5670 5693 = 5687.1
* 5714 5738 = 5730.3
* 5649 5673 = 5665.8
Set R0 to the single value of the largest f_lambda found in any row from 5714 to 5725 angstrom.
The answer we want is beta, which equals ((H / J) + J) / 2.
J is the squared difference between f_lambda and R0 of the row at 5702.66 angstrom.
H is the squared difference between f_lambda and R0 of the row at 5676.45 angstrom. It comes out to 2.2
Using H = 2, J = 0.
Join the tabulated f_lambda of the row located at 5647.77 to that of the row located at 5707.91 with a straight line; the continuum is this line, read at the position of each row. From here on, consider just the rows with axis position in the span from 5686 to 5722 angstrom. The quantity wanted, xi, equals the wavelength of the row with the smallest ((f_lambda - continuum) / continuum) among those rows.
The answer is 5721.07 angstrom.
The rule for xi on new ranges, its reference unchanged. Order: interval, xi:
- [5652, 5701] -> 5671.23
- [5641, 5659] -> 5642.57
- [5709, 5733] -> 5726.34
